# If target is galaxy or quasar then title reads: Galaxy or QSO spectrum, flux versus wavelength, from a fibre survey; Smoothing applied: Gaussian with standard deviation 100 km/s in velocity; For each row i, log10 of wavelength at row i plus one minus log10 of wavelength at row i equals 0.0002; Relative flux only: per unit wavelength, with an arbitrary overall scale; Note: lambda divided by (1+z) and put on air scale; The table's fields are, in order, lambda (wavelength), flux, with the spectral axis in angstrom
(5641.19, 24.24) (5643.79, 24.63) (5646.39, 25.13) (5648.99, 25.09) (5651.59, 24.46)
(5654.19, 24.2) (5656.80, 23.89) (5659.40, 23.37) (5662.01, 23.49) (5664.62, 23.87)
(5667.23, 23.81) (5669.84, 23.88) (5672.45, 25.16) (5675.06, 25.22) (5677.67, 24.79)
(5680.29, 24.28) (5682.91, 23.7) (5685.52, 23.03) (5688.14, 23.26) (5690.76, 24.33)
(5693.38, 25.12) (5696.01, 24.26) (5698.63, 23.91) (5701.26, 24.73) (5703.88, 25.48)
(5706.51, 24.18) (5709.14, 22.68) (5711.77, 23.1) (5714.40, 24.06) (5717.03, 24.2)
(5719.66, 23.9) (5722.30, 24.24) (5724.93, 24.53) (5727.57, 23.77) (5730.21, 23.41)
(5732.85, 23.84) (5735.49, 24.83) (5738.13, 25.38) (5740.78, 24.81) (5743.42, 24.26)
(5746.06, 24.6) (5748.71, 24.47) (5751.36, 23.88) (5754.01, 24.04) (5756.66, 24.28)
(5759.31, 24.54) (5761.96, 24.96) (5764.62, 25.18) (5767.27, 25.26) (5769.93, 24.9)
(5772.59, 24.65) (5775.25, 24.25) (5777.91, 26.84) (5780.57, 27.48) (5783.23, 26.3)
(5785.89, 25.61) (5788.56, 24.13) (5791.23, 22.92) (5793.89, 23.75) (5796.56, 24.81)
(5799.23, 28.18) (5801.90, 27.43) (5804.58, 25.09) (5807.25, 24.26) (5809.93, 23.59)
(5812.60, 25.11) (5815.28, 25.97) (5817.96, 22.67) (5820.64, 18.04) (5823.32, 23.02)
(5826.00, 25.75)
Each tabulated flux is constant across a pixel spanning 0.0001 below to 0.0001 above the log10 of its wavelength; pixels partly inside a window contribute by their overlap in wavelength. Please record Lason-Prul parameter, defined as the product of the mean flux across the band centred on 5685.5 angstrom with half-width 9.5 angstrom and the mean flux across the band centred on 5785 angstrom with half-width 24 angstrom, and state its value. 610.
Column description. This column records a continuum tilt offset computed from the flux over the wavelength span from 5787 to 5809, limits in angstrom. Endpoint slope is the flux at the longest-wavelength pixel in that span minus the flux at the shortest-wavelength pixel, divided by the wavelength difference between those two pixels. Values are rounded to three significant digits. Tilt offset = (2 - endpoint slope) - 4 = -2.01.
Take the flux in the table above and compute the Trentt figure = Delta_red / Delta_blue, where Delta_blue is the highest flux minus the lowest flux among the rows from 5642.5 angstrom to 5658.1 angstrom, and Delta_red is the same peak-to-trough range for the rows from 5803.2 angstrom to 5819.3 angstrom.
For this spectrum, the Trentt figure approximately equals 2.7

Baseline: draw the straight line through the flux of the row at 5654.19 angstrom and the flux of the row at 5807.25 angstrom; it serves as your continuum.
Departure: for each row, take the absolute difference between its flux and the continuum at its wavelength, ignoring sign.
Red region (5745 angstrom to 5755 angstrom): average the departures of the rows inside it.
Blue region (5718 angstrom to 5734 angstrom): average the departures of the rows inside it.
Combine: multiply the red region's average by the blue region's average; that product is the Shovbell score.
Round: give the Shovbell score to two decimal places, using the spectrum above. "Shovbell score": 0.11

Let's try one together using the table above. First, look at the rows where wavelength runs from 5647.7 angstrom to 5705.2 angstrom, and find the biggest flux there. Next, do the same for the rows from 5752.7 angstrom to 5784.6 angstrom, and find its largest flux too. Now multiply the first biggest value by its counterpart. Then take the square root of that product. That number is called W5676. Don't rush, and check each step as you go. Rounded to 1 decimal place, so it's 26.5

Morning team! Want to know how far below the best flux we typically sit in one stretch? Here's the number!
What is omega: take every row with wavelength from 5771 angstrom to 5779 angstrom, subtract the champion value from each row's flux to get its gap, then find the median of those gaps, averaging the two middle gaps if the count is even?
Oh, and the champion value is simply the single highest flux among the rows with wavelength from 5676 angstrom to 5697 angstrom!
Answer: -0.47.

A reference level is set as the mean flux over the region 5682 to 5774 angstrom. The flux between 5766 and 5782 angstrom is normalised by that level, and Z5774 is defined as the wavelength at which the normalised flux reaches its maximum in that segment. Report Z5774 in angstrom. 5780.57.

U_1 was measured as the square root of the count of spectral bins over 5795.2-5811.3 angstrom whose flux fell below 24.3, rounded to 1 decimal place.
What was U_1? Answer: 1.4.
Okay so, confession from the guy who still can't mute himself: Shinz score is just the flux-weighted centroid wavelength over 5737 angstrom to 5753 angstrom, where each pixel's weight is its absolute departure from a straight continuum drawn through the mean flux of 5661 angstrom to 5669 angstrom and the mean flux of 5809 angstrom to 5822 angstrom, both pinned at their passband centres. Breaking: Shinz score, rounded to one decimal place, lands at 5743.3 angstrom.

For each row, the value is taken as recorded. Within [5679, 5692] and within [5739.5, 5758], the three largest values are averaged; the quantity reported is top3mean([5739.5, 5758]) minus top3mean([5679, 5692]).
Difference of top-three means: 0.5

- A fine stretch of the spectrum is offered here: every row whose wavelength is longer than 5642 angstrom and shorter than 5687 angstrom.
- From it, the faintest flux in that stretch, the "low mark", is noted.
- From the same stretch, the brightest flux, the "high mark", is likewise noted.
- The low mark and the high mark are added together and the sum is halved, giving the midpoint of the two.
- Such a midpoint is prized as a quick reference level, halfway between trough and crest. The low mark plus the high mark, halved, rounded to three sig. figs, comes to 24.1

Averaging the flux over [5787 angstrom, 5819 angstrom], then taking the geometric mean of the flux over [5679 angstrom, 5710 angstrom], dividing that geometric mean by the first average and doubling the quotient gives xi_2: 1.94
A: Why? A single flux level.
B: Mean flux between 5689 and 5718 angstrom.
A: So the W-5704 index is 24.2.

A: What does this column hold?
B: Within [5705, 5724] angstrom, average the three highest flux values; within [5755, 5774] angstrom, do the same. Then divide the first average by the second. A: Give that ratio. 0.96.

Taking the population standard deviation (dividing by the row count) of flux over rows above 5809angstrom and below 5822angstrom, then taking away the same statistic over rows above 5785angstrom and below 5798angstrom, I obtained 1.85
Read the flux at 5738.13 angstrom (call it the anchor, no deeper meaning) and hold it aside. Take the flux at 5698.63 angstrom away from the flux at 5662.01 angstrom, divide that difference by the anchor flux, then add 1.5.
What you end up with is 1.48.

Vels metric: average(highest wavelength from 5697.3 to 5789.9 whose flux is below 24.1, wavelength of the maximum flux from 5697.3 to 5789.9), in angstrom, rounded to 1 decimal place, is 5767.3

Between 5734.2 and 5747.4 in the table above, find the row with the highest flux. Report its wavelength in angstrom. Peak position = 5738.13 angstrom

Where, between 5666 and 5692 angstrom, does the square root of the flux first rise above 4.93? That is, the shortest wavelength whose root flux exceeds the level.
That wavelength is 5672.45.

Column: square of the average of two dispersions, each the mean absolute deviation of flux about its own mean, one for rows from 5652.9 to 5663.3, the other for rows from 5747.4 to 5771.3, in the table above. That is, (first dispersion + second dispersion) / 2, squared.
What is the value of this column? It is 0.1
